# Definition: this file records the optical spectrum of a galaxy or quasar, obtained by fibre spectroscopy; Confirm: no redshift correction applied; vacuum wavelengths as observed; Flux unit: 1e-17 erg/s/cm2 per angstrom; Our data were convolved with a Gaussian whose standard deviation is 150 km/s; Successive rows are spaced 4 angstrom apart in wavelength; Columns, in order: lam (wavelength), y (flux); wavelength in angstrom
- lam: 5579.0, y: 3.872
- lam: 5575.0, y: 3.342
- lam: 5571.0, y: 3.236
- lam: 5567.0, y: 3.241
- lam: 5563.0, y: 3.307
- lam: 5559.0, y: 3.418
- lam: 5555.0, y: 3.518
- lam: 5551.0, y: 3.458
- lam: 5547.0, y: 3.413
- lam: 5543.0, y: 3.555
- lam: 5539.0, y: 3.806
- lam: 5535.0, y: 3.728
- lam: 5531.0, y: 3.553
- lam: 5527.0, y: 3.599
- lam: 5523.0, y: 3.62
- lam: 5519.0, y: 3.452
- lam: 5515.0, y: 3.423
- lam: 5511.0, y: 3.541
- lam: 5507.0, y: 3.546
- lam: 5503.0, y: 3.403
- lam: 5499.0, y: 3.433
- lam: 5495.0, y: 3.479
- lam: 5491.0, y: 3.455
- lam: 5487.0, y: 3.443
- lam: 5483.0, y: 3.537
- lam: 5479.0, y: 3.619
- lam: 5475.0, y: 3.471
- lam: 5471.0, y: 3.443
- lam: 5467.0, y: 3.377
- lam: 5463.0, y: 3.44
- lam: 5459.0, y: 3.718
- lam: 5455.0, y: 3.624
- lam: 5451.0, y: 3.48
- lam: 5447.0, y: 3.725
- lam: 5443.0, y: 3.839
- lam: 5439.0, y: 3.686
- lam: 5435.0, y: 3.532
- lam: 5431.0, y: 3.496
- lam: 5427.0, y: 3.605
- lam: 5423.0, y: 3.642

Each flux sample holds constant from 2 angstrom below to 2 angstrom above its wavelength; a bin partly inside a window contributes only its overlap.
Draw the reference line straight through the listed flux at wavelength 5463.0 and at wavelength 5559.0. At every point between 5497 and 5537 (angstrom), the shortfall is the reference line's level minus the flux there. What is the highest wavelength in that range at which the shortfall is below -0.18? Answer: 5535.0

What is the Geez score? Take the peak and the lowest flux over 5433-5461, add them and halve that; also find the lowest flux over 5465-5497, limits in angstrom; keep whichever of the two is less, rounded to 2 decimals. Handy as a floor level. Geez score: 3.38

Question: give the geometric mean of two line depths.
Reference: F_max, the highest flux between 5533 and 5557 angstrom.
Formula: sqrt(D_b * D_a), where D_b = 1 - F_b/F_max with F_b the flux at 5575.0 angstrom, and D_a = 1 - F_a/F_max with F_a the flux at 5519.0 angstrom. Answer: 0.106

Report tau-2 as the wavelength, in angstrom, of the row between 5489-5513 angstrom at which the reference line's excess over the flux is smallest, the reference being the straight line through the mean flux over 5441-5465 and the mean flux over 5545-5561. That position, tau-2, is 5511.0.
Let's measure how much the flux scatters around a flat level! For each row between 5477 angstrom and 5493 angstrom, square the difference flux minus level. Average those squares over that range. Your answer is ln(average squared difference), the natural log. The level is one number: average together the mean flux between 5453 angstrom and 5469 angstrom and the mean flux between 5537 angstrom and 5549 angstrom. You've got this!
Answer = -4.86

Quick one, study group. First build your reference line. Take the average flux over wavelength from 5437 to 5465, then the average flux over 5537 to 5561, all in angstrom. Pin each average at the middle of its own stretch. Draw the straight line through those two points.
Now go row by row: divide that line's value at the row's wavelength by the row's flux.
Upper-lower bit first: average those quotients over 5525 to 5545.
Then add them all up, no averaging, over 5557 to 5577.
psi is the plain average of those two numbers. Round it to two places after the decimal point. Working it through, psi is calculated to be 3.14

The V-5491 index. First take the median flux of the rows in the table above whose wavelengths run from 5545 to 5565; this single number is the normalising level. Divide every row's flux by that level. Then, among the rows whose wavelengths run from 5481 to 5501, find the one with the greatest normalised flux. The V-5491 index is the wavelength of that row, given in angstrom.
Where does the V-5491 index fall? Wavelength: 5483.0 angstrom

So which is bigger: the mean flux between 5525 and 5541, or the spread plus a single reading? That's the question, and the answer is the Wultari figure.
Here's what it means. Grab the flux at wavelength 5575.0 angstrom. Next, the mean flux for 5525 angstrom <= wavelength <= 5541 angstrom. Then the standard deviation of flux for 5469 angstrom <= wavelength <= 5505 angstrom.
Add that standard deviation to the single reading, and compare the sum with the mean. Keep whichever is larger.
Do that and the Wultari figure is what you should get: 3.67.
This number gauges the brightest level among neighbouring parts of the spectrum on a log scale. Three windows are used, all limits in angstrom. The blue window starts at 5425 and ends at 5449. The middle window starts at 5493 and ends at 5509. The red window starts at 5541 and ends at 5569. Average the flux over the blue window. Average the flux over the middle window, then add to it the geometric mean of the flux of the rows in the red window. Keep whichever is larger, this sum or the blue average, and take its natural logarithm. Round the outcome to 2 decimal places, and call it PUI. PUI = 1.93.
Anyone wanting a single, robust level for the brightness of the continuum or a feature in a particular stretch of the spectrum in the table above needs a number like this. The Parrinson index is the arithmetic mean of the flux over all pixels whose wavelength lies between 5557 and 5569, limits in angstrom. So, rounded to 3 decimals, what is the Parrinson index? 3.322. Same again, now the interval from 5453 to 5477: 3.512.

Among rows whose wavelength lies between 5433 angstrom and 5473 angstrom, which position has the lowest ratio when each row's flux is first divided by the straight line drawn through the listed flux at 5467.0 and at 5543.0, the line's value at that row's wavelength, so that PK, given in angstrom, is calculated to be 5467.0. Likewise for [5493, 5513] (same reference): 5503.0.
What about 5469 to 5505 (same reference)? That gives 5503.0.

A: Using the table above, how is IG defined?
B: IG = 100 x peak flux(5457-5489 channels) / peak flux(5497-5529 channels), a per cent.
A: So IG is 103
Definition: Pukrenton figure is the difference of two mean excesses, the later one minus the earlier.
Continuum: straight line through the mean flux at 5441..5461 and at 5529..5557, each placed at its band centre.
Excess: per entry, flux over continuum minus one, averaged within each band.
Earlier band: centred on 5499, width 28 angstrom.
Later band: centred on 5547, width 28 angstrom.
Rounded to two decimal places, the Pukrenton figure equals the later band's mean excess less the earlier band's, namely 0.04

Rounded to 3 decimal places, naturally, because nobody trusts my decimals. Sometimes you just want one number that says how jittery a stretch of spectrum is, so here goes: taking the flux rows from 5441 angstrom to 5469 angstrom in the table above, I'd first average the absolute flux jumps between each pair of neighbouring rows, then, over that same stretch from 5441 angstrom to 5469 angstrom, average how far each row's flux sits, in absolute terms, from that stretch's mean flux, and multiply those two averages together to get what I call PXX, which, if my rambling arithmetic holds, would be 0.023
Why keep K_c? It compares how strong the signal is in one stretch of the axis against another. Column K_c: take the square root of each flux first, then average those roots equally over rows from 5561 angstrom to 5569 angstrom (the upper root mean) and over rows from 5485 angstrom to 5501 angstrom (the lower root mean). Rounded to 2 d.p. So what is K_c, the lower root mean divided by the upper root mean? 1.03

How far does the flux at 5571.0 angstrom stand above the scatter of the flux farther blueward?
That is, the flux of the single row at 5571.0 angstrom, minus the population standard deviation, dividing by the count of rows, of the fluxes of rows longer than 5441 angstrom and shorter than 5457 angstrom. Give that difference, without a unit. 3.10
